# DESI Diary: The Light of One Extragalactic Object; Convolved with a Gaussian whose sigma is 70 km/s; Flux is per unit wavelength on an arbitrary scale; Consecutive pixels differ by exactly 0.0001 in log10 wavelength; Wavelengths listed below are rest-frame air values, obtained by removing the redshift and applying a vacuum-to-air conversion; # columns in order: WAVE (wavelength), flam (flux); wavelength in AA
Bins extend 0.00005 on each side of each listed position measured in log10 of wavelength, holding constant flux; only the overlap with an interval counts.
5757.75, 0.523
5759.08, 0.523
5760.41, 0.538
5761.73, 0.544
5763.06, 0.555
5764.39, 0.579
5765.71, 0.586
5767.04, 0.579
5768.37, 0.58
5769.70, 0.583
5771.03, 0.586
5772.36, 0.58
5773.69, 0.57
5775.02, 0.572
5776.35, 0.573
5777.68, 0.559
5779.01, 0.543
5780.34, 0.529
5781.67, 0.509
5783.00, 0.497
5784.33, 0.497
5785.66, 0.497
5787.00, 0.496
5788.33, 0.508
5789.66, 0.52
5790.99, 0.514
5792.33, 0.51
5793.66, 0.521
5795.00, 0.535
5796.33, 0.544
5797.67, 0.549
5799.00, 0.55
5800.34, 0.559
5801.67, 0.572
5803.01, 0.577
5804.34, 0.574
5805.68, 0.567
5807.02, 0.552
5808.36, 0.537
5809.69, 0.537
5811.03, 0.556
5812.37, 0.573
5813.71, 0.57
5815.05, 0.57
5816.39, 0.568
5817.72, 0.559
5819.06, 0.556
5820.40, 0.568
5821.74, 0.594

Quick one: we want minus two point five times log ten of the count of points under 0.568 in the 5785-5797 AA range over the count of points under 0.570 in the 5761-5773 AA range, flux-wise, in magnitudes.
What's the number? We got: -1.6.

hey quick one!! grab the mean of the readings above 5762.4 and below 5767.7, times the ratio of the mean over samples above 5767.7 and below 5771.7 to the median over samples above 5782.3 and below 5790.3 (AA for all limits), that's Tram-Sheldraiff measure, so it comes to 0.674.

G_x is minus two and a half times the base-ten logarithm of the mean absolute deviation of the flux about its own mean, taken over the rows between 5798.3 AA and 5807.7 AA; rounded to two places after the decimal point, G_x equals 5.09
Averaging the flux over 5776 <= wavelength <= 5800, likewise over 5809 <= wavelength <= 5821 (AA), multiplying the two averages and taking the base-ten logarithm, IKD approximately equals -0.530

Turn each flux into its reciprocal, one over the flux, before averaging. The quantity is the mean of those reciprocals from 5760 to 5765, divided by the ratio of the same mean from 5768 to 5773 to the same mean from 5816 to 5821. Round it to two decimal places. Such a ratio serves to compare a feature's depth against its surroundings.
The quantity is 1.87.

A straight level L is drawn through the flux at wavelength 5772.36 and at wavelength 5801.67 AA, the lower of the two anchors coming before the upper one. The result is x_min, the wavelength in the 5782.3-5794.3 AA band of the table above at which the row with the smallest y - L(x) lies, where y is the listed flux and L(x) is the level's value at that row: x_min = 5783.00 AA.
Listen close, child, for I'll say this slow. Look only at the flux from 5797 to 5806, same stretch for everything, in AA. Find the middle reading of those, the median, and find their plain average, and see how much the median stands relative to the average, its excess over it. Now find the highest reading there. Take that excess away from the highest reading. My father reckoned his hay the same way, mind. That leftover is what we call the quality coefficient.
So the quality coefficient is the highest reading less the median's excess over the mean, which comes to 0.574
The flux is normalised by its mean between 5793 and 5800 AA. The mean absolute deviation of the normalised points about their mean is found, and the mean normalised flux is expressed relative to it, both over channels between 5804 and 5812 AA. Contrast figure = 47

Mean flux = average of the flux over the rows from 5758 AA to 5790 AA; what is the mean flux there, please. 0.546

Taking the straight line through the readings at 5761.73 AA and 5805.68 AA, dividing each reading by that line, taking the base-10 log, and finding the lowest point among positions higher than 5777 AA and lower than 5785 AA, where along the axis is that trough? 5784.33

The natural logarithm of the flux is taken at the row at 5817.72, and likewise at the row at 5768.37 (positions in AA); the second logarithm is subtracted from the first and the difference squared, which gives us 0.0014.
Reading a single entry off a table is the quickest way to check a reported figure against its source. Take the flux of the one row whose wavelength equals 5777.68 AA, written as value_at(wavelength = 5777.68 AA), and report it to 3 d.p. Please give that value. 0.559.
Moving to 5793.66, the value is 0.521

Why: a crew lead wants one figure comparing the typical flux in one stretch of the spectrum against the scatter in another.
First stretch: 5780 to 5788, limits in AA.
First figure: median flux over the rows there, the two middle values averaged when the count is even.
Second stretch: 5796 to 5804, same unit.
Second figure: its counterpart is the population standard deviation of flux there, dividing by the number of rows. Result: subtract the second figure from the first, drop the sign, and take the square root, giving 0.696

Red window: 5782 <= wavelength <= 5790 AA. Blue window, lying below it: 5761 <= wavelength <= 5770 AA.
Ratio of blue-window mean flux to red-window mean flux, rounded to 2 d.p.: 1.14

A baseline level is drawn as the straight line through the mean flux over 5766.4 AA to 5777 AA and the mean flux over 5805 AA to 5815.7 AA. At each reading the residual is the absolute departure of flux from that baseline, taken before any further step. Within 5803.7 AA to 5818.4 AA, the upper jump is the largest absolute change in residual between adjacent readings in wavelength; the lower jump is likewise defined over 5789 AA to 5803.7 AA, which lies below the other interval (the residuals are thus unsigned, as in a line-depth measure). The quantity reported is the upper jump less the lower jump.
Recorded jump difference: 0.005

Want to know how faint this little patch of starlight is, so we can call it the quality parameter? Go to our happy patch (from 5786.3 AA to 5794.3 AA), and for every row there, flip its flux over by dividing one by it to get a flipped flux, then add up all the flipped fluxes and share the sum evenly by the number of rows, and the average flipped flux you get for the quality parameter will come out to 1.96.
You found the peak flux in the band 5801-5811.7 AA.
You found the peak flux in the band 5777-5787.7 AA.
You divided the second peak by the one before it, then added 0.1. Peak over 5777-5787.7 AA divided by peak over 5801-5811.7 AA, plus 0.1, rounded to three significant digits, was 1.07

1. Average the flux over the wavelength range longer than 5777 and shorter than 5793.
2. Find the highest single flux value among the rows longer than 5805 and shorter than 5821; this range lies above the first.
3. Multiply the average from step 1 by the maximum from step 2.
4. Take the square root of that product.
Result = 0.543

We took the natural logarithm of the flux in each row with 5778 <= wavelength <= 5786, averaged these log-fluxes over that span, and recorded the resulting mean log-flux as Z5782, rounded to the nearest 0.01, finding -0.67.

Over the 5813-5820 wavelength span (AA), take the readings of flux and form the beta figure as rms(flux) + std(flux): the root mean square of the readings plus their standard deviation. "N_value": 0.571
